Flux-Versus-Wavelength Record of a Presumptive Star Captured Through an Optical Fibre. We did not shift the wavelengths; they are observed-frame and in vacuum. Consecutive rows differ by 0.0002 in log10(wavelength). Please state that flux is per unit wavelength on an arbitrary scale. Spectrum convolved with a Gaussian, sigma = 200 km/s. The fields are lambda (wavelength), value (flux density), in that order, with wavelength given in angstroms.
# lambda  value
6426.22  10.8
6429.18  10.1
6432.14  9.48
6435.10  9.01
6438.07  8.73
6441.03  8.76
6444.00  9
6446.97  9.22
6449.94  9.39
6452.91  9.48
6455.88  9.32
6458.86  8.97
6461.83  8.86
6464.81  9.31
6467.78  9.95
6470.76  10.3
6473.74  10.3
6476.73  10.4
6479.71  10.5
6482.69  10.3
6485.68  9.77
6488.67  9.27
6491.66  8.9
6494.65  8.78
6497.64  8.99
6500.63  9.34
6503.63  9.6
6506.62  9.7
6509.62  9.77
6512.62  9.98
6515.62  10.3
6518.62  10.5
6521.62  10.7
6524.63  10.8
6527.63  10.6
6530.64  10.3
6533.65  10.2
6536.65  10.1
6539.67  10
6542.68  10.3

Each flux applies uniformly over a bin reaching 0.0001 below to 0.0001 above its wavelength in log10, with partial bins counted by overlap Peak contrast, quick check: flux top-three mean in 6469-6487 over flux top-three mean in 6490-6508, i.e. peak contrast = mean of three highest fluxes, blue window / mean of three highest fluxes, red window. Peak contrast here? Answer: 1.09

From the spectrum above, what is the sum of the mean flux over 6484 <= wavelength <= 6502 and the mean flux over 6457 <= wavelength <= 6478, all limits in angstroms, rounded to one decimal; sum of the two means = 18.9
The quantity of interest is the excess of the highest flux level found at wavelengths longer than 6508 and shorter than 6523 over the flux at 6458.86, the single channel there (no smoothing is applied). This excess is 1.7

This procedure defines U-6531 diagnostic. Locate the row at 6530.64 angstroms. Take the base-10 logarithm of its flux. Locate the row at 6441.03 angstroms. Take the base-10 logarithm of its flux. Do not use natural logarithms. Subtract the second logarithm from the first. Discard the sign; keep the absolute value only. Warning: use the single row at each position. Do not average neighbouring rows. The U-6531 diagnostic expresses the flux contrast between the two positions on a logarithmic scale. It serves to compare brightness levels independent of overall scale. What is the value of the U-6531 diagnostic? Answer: 0.070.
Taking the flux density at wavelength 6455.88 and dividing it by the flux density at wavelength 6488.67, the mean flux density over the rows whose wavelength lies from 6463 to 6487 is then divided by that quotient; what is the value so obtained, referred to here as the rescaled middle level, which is 10.0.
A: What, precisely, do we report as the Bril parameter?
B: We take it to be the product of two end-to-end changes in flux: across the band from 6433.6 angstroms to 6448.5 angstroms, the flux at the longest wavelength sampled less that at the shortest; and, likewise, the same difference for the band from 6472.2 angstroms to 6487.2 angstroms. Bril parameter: -0.1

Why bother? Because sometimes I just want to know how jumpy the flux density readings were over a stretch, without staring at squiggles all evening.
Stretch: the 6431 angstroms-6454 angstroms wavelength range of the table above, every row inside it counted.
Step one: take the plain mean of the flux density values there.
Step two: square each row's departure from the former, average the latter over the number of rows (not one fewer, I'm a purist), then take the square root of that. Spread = 0.28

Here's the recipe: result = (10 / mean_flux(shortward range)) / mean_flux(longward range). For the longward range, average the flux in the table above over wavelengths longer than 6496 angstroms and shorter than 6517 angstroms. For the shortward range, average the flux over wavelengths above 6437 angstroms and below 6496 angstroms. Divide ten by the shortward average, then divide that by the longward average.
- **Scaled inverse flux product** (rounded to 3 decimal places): 0.109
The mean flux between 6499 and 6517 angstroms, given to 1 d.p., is 9.8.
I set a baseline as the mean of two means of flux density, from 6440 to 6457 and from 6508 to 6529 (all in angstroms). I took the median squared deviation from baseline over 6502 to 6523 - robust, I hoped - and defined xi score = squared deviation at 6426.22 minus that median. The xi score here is 1.0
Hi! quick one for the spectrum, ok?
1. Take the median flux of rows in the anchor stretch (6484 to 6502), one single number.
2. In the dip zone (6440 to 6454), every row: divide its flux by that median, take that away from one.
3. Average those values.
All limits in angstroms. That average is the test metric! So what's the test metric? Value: 0.00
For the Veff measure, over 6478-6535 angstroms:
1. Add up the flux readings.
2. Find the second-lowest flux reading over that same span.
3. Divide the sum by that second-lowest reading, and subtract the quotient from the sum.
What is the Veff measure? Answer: 167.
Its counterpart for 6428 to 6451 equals 65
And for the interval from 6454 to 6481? 78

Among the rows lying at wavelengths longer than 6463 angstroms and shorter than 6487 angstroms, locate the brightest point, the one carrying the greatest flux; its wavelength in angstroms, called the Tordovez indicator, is 6479.71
